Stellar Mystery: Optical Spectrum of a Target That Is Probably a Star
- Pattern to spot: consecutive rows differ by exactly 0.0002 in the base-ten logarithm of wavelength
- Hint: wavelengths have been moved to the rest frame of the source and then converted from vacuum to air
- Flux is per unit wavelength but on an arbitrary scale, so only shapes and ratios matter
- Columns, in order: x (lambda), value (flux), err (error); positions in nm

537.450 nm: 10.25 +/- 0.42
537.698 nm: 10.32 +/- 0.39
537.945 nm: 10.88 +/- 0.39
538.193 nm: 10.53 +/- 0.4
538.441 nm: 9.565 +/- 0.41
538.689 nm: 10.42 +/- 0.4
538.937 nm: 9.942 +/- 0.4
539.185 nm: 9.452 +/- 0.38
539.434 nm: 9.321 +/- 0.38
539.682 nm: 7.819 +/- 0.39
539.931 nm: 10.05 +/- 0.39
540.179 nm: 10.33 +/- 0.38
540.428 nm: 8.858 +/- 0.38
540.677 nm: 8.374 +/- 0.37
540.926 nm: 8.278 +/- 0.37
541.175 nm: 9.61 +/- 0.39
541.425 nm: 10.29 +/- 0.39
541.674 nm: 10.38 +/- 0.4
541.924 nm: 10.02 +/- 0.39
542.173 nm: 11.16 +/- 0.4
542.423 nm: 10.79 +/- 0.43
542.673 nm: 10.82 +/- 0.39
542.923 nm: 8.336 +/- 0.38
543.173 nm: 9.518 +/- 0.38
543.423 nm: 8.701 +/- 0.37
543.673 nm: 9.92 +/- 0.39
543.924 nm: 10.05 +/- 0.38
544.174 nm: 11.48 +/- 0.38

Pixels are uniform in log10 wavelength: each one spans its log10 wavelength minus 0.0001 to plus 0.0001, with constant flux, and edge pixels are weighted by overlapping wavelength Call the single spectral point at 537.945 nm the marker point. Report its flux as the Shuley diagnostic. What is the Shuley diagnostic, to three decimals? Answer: 10.880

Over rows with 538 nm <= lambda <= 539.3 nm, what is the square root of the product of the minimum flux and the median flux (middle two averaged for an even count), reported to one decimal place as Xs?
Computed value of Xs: 9.7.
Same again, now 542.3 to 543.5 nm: 8.9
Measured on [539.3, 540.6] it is 8.5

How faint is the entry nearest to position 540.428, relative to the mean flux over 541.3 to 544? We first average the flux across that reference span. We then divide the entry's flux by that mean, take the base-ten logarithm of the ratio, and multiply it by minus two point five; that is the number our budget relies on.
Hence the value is 0.13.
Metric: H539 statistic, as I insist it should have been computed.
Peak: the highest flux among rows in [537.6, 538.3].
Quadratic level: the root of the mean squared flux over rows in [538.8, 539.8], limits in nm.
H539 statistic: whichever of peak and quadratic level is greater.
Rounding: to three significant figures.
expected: 10.9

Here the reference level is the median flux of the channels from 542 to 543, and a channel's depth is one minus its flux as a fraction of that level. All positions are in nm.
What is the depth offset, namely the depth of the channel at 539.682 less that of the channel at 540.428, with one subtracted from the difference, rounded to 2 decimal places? -0.90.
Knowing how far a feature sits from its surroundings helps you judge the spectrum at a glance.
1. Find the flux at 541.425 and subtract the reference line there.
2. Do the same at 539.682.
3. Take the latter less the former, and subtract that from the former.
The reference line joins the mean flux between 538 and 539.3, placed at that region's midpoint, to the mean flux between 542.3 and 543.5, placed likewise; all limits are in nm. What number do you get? 3.1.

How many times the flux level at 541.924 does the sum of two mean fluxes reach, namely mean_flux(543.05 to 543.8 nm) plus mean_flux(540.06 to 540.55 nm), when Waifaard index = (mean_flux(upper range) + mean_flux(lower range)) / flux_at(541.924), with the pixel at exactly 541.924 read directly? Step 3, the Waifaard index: 1.89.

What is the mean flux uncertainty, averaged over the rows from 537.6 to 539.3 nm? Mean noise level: 0.396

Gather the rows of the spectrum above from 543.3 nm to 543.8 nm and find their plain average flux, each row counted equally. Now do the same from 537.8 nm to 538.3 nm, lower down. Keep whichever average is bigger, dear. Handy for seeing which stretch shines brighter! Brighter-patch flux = 10.7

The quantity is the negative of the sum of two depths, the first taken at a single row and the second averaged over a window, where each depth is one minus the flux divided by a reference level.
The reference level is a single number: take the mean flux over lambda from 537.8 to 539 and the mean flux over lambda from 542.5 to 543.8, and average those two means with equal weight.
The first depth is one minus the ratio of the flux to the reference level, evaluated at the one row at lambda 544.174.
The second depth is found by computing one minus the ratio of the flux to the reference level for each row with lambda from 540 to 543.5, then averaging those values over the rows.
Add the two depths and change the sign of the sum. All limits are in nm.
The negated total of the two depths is 0.14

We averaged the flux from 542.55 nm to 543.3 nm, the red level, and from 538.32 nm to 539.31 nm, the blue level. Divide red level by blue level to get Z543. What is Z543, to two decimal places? 0.97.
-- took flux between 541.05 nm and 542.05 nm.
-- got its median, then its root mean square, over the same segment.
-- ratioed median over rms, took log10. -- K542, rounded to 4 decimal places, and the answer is 0.0032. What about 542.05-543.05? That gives 0.0192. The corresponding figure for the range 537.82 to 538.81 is 0.0048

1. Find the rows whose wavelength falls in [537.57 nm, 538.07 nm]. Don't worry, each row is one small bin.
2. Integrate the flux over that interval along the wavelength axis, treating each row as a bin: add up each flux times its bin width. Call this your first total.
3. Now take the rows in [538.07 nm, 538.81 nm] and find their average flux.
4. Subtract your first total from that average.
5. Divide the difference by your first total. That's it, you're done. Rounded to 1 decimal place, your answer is 0.9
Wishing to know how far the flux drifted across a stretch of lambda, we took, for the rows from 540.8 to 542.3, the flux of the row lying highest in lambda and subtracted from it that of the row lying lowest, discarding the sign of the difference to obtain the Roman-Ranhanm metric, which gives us 2.88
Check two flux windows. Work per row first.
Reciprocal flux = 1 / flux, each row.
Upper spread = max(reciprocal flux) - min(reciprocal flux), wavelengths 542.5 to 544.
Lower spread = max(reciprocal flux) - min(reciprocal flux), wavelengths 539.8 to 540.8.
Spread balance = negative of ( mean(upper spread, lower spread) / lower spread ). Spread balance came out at -1.1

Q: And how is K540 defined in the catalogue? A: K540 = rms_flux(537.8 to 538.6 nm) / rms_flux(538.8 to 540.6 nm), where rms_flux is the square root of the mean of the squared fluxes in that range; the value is 1.10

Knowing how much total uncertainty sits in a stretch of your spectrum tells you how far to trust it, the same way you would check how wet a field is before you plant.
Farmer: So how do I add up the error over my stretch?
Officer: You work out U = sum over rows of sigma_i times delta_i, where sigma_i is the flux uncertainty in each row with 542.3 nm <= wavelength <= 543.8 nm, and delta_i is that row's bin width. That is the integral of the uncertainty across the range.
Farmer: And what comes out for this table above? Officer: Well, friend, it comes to 0.585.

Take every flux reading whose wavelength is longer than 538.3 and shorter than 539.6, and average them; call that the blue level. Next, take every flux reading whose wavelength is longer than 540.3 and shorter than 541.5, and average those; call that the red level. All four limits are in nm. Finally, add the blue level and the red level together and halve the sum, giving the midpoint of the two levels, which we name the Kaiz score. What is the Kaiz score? 9.4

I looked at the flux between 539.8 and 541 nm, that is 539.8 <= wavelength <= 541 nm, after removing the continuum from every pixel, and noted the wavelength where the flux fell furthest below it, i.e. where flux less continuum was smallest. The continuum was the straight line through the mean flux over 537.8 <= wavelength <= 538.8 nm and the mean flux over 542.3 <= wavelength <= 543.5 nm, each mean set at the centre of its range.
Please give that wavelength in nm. 540.926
